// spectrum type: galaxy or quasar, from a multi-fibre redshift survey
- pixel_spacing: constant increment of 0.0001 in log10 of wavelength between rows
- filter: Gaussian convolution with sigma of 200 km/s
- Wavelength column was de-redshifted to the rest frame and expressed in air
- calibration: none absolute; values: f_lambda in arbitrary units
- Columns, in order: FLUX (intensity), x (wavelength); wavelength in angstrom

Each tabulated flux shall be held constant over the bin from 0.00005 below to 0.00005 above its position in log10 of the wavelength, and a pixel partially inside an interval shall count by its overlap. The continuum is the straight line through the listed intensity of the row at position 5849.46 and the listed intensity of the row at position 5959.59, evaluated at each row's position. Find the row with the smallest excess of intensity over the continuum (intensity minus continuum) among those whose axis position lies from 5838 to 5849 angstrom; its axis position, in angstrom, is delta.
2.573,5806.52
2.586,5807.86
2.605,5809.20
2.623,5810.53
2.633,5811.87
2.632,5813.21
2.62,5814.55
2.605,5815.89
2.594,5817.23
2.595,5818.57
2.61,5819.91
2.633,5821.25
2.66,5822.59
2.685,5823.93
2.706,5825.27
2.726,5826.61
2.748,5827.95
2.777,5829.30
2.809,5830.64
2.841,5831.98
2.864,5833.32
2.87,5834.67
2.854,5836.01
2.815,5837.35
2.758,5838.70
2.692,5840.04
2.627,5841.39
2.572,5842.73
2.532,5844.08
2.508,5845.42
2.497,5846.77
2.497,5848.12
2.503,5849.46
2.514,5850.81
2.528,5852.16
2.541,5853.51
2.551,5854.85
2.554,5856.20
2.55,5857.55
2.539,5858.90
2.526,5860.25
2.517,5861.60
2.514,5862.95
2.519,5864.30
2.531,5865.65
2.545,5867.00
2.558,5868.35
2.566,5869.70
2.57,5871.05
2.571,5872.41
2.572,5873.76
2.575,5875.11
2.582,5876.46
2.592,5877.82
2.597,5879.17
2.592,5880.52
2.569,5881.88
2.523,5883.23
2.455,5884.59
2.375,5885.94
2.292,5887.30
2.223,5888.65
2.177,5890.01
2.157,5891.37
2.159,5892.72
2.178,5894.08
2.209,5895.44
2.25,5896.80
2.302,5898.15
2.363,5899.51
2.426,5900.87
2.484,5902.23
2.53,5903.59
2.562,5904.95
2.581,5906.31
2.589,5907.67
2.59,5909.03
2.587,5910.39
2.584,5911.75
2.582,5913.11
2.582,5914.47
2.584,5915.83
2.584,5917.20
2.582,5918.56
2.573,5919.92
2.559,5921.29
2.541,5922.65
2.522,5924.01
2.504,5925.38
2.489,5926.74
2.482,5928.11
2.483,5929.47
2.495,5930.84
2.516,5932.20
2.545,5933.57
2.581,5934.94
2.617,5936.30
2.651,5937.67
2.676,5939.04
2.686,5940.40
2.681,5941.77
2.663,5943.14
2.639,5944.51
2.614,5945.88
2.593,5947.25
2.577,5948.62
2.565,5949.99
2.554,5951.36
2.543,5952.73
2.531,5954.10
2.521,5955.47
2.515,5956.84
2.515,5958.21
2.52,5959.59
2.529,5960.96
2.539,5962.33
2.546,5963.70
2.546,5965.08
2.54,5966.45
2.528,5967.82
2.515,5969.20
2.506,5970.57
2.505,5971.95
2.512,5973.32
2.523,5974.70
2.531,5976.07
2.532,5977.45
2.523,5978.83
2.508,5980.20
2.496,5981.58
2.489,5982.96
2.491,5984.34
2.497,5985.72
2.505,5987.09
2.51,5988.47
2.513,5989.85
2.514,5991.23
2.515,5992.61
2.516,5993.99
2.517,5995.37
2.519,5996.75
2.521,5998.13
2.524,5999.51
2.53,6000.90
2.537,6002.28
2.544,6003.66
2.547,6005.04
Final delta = 5848.12 angstrom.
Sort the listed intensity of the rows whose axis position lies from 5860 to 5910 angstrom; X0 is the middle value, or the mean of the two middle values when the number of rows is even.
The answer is 2.53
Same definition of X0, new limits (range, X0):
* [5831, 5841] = 2.84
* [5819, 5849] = 2.70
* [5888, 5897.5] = 2.18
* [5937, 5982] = 2.53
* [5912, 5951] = 2.58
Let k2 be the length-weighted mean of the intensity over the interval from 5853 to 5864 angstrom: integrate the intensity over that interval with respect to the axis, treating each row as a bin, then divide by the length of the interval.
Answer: 2.54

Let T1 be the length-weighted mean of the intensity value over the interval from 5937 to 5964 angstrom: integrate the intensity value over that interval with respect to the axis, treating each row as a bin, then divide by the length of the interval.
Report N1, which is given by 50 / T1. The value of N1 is 19.4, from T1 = 2.584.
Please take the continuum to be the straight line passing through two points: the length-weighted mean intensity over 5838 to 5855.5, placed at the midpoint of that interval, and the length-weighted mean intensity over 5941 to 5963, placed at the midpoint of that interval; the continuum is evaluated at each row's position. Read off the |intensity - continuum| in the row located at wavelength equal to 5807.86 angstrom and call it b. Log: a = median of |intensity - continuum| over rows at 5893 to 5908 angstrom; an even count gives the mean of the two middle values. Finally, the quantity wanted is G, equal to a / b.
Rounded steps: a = 0.14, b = 0.025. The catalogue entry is 5.7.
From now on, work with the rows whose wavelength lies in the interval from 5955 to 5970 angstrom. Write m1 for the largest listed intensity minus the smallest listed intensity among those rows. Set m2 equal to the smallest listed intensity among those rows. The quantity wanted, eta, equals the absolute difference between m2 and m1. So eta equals 2.48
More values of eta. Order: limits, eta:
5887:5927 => 1.72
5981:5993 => 2.46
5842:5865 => 2.42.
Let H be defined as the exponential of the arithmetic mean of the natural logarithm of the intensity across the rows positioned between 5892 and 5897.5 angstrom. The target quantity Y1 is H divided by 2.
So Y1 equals 1.10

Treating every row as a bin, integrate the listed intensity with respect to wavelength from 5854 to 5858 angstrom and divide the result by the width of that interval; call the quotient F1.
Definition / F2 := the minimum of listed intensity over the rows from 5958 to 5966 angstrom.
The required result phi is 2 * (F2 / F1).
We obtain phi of 1.97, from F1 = 2.554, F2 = 2.515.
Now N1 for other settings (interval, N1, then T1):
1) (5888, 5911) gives 21.1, 2.374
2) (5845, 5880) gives 19.7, 2.543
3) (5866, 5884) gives 19.5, 2.569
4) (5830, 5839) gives 17.6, 2.833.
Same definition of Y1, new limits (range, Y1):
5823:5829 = 1.36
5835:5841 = 1.39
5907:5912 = 1.29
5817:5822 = 1.30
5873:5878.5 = 1.29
